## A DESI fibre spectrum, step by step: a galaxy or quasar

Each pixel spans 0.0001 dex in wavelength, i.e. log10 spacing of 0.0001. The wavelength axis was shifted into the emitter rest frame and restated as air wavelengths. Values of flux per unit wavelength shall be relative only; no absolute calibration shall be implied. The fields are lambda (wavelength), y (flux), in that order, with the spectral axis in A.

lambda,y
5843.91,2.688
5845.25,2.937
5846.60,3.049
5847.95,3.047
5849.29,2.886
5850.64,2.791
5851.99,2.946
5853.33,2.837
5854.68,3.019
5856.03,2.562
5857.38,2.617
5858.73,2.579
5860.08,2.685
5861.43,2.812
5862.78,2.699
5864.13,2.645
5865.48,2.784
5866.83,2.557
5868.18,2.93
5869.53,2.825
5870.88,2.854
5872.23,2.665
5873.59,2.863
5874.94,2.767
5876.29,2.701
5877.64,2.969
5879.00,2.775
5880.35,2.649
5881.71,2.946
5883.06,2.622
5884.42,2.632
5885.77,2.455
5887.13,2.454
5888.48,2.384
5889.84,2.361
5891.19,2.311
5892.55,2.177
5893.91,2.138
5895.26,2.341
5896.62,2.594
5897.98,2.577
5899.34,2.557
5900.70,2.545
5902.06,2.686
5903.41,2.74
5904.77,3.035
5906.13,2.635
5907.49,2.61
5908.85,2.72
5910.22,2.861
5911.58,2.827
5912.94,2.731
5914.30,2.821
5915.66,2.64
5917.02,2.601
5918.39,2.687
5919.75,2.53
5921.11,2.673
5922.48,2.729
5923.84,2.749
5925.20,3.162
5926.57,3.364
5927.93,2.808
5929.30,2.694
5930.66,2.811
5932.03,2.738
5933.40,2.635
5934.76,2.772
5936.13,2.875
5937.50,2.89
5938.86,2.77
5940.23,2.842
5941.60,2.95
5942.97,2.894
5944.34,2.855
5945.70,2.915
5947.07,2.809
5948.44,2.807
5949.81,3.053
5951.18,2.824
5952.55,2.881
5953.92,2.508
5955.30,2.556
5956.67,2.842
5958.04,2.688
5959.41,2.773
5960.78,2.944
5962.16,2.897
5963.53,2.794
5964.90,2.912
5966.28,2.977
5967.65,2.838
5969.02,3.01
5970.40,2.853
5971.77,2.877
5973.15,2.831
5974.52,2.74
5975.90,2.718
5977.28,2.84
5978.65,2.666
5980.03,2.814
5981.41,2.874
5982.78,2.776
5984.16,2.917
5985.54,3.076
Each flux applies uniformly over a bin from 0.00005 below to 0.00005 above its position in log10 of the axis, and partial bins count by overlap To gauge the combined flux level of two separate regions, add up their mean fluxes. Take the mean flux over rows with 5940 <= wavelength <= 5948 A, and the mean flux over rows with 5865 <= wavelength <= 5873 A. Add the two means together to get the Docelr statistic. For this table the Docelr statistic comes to 5.65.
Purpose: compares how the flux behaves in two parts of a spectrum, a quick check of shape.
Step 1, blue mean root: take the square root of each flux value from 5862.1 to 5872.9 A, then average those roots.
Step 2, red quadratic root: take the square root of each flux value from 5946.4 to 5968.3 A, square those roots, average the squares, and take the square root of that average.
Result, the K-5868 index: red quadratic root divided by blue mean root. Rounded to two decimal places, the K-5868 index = 1.01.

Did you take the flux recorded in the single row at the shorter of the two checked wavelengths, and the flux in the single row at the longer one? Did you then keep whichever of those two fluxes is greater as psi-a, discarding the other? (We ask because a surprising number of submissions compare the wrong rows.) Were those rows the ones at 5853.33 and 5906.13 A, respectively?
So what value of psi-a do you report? 2.84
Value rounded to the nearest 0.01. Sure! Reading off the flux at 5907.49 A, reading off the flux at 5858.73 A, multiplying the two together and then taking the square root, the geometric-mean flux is 2.59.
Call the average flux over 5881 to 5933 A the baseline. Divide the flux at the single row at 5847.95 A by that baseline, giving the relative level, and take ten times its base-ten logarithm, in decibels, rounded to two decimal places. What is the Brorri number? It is 0.60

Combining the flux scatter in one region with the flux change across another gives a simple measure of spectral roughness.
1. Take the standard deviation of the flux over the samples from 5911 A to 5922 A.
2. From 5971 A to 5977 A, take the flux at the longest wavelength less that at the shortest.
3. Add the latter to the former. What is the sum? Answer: -0.06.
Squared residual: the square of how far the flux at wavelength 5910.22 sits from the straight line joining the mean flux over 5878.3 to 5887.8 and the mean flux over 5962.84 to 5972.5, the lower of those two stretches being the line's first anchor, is 0.02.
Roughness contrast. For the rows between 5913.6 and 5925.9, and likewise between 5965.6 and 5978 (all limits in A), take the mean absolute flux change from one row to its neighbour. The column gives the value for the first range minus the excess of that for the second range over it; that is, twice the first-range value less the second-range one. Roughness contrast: 0.18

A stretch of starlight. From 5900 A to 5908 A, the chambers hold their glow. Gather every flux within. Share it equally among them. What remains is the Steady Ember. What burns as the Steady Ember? 2.71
